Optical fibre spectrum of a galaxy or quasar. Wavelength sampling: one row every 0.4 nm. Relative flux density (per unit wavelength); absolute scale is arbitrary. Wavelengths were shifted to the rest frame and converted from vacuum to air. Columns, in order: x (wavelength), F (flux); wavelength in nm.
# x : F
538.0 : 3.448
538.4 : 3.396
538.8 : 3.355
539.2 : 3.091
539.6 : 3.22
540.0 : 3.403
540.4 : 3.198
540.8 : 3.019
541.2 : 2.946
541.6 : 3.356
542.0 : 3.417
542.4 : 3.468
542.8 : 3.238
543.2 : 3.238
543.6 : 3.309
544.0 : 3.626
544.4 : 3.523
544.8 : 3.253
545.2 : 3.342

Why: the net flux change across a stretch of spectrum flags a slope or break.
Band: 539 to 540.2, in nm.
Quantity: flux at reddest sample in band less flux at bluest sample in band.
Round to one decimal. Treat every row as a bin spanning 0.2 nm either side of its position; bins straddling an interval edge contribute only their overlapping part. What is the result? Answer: 0.3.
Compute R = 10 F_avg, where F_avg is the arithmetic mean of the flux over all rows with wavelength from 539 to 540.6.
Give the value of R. 32.3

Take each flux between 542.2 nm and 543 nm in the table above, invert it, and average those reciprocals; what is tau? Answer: 0.299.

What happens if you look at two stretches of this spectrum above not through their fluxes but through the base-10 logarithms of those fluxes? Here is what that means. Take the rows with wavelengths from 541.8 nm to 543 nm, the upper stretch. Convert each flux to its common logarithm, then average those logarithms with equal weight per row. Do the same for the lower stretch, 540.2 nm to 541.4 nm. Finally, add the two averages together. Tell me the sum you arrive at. 1.01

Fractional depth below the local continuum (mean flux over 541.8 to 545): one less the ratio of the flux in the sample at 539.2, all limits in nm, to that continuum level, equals 0.09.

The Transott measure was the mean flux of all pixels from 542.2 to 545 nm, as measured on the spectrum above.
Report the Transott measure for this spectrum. 3.38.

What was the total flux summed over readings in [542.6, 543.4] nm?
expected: 6.48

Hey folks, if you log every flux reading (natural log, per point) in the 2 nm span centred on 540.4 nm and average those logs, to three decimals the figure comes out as 1.148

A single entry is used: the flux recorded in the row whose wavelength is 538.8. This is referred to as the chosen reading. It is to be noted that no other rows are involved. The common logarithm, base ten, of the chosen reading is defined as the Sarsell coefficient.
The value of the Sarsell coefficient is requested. 0.526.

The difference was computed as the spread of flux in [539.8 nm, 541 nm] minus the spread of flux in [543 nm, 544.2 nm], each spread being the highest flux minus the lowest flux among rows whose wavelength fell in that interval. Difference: 0.00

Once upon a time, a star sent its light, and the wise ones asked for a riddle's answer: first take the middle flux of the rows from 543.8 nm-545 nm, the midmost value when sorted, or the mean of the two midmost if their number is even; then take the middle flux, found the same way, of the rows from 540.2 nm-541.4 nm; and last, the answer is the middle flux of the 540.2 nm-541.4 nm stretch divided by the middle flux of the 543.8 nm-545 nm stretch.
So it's 0.86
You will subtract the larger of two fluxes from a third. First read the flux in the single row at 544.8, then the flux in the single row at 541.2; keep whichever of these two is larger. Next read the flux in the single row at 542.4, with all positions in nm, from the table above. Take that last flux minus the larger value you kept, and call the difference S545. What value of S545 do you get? 0.2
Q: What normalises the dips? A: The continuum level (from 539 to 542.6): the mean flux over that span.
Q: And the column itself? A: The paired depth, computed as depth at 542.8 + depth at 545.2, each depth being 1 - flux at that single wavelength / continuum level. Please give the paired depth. -0.034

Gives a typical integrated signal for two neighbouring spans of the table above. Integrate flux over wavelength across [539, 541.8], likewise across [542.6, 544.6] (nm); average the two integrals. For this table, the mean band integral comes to 8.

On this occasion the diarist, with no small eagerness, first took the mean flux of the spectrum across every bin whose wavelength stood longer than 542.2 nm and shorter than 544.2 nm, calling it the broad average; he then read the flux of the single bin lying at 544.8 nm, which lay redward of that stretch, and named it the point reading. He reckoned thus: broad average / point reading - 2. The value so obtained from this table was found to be -0.96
